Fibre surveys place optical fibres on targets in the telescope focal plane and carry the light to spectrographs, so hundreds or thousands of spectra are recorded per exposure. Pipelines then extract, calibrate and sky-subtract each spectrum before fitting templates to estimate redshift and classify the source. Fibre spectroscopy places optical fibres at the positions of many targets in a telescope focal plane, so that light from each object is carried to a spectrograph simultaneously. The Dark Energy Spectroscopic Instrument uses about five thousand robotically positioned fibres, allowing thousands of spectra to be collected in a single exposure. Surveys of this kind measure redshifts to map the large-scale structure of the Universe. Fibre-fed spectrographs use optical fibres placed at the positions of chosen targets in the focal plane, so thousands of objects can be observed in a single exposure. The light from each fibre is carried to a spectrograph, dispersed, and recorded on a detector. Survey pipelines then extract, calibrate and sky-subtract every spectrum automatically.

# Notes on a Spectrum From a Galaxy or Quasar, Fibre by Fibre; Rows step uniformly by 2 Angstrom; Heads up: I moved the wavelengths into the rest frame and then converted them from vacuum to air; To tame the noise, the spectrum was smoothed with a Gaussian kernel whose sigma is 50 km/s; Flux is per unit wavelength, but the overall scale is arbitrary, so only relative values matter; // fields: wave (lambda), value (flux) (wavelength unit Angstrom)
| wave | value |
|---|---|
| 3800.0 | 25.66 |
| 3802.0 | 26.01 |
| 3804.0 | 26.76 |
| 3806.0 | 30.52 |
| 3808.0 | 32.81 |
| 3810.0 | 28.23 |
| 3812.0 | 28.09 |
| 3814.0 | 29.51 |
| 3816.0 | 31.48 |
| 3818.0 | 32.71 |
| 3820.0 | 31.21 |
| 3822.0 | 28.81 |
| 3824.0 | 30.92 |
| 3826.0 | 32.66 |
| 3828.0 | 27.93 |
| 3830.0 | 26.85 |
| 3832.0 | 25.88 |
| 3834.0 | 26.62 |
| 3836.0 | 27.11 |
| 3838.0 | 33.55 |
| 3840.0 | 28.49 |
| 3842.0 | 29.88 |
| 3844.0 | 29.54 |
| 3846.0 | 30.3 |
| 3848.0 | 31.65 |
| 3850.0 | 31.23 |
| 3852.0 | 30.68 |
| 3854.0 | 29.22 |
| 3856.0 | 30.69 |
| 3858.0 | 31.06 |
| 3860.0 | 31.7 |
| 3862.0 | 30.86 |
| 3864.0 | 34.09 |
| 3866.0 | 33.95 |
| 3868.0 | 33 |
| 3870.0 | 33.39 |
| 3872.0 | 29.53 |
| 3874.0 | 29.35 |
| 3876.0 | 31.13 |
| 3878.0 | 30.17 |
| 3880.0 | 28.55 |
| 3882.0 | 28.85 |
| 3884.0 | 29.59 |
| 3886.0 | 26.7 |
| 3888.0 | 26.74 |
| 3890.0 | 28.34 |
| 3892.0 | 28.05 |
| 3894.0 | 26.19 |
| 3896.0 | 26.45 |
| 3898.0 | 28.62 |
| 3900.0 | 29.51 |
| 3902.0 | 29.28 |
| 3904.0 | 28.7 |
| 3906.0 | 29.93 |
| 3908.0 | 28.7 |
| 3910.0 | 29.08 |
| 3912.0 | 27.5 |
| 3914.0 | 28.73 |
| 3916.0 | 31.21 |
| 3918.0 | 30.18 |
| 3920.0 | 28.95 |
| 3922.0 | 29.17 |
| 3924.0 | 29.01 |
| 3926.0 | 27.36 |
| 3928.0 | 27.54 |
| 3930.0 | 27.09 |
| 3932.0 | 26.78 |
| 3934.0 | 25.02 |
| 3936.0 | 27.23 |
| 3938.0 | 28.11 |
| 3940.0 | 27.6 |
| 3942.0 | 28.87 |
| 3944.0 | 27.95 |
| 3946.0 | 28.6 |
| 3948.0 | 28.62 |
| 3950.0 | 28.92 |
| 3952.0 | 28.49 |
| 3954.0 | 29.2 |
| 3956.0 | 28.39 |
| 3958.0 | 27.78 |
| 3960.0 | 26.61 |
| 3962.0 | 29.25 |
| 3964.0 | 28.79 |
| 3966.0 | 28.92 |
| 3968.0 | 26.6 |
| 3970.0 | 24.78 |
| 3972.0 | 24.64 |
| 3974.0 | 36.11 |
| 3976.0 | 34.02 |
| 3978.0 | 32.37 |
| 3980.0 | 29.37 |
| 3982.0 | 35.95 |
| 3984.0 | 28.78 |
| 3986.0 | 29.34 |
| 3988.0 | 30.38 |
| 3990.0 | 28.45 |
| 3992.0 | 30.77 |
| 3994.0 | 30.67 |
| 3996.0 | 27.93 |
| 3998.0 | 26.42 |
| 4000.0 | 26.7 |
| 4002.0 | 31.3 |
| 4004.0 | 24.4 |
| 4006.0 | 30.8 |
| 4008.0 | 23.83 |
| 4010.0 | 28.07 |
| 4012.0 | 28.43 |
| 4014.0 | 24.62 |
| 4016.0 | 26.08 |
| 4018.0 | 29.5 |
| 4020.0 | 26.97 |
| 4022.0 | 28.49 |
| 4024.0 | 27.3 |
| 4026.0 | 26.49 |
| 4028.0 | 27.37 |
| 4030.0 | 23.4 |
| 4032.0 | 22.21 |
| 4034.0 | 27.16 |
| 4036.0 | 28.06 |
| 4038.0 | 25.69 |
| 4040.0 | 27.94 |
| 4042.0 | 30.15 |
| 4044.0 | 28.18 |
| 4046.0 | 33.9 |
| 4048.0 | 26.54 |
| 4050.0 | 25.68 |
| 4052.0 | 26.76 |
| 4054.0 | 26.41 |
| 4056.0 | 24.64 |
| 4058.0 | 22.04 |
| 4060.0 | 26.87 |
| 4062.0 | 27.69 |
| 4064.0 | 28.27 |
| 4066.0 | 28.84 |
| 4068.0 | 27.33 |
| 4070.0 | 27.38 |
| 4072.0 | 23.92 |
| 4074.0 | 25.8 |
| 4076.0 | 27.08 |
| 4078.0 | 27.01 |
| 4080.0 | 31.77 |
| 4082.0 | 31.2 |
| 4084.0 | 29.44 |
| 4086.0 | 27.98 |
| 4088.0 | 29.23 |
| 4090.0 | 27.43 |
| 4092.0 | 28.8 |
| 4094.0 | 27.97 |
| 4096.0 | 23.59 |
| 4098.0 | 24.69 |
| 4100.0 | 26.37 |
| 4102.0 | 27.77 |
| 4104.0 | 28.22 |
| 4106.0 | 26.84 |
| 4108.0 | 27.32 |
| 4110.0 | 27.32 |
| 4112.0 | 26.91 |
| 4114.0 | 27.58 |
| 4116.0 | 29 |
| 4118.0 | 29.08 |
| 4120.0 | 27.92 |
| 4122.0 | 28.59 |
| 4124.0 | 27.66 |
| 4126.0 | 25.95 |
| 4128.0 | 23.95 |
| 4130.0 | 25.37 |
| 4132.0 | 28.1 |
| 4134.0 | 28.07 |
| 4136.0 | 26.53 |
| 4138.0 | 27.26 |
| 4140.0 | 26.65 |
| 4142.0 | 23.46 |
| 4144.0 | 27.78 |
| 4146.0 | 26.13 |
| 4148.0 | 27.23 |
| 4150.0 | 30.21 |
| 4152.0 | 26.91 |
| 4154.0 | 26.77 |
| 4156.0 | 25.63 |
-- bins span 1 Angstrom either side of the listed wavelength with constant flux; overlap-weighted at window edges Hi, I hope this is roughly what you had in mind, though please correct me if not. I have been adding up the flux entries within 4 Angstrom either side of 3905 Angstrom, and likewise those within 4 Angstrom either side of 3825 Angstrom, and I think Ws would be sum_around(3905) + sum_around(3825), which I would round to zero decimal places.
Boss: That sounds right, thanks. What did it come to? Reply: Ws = 237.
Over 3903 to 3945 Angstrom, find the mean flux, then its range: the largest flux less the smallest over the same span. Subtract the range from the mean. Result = 22.1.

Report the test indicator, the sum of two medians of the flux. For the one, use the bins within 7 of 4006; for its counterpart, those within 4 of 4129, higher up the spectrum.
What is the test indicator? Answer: 53.7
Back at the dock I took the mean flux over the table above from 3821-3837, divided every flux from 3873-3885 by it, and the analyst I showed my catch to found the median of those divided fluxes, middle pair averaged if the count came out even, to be 1.04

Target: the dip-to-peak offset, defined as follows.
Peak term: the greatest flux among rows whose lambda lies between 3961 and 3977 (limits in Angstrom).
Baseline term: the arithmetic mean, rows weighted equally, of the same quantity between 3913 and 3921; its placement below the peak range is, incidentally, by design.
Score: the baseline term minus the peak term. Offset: -6.3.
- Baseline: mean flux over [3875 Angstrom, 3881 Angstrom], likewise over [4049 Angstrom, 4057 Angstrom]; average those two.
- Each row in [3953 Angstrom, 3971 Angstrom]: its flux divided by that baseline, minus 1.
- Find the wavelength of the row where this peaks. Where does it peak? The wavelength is 3962.0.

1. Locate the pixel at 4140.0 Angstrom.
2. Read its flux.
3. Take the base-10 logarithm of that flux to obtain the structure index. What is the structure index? 1.43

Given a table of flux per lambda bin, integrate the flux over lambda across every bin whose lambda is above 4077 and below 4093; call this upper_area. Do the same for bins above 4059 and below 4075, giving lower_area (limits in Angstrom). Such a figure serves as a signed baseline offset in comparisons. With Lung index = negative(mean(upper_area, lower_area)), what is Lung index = -449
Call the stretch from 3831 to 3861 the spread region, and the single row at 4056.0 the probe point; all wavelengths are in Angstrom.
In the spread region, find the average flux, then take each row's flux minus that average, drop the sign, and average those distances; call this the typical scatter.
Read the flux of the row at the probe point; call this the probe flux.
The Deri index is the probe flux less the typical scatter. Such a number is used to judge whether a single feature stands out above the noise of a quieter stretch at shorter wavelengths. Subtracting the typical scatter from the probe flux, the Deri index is 23.0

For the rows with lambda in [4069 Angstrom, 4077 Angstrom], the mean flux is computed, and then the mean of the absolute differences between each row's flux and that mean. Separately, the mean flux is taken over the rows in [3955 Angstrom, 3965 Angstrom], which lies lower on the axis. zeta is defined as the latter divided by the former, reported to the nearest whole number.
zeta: 24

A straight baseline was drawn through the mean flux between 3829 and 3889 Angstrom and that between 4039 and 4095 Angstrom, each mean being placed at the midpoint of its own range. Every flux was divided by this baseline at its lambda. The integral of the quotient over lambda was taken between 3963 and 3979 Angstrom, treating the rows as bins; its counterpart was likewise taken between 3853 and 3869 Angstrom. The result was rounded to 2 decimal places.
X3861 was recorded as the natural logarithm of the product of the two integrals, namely 5.63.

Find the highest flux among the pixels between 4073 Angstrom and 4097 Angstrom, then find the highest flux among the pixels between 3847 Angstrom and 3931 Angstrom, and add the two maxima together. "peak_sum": 65.9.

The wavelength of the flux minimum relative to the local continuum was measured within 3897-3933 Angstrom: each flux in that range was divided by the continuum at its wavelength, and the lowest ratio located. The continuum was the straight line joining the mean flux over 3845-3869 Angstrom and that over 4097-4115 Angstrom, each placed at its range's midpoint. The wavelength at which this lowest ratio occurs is 3932.0 Angstrom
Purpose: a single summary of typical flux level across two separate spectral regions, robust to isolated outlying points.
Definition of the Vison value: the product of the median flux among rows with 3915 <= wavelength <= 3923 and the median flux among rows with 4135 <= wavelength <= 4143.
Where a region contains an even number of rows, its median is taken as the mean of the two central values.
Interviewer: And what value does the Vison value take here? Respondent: 789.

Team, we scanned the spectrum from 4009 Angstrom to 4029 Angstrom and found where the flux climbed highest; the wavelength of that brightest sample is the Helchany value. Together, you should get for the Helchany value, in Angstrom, 4018.0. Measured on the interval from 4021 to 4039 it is 4022.0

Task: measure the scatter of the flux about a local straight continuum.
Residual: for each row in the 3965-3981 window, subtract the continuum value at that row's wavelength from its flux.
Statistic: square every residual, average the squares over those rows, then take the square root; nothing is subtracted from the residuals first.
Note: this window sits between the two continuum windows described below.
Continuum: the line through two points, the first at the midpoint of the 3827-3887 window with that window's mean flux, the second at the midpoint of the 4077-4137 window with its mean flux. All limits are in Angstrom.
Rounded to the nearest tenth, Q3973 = 4.1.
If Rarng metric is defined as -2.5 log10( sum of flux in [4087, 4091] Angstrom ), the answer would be -4.38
